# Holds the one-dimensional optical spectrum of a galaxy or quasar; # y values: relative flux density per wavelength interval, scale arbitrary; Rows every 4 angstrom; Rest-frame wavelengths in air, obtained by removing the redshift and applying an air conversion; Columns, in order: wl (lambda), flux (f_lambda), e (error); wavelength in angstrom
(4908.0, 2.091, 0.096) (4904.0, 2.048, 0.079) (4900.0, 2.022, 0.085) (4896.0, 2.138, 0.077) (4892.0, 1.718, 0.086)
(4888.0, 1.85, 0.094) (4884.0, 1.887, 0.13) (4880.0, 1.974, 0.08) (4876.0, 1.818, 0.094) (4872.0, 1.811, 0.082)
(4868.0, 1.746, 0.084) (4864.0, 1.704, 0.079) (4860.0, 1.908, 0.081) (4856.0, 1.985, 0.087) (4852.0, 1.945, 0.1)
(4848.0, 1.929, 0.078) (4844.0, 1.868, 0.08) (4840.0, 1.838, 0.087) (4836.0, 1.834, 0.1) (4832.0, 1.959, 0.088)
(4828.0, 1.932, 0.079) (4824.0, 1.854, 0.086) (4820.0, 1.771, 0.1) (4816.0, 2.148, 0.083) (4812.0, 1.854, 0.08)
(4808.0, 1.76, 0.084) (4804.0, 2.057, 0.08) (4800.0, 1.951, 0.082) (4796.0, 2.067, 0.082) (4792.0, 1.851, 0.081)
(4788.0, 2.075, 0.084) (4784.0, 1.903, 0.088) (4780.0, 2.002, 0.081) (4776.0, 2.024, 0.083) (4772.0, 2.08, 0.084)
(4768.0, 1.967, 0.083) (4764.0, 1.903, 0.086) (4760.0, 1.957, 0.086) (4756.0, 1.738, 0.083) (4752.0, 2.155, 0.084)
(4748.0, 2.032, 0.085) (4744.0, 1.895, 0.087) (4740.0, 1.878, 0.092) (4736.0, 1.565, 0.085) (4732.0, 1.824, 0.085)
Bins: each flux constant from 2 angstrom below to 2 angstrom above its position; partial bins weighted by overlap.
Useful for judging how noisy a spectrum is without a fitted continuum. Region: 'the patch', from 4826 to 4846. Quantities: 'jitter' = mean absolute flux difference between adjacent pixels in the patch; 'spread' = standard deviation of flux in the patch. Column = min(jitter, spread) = 0.05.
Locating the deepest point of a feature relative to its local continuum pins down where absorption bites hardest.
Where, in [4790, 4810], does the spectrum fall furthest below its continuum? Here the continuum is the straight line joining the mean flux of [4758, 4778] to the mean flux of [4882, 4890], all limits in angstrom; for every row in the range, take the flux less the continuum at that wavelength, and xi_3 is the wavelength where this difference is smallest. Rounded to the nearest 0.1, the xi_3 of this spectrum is 4808.0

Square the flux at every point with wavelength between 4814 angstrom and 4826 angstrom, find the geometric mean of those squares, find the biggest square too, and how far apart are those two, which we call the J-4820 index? 0.94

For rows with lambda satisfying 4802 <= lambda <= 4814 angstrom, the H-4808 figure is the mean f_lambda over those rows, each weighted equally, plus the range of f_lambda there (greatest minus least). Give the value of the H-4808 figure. 2.19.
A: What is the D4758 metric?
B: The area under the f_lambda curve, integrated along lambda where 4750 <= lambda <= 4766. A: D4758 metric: 31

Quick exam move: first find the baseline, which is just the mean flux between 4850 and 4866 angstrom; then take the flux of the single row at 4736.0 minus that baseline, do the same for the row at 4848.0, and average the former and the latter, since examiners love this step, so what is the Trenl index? -0.14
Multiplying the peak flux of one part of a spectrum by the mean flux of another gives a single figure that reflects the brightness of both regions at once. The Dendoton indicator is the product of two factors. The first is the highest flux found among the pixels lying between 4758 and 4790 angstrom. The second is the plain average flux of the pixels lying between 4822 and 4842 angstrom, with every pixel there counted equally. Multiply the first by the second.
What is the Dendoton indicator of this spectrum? 3.92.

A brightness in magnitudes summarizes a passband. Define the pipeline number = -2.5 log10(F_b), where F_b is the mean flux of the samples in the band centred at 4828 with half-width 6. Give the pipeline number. -0.71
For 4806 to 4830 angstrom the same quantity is -0.69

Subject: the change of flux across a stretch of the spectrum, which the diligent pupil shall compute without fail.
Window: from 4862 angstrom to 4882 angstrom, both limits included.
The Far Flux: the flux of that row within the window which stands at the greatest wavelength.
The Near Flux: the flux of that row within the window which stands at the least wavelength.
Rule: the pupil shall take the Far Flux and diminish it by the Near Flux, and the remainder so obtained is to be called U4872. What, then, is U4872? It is 0.27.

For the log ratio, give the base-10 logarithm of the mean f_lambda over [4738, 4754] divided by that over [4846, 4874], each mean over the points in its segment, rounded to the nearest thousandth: 0.029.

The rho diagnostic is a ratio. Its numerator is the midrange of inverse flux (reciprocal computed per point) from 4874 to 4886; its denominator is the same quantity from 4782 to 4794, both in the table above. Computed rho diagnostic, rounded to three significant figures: 1.03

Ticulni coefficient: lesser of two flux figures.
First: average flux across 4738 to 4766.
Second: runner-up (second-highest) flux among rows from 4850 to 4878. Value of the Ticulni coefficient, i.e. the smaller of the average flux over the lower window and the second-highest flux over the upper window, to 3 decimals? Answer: 1.937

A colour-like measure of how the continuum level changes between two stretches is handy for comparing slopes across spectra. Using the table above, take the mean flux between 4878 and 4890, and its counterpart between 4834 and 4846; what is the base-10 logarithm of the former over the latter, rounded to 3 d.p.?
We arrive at 0.013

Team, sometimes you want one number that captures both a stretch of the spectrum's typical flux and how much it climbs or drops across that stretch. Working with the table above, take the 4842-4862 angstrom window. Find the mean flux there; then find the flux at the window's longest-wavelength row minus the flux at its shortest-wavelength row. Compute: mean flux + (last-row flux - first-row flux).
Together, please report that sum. 1.97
